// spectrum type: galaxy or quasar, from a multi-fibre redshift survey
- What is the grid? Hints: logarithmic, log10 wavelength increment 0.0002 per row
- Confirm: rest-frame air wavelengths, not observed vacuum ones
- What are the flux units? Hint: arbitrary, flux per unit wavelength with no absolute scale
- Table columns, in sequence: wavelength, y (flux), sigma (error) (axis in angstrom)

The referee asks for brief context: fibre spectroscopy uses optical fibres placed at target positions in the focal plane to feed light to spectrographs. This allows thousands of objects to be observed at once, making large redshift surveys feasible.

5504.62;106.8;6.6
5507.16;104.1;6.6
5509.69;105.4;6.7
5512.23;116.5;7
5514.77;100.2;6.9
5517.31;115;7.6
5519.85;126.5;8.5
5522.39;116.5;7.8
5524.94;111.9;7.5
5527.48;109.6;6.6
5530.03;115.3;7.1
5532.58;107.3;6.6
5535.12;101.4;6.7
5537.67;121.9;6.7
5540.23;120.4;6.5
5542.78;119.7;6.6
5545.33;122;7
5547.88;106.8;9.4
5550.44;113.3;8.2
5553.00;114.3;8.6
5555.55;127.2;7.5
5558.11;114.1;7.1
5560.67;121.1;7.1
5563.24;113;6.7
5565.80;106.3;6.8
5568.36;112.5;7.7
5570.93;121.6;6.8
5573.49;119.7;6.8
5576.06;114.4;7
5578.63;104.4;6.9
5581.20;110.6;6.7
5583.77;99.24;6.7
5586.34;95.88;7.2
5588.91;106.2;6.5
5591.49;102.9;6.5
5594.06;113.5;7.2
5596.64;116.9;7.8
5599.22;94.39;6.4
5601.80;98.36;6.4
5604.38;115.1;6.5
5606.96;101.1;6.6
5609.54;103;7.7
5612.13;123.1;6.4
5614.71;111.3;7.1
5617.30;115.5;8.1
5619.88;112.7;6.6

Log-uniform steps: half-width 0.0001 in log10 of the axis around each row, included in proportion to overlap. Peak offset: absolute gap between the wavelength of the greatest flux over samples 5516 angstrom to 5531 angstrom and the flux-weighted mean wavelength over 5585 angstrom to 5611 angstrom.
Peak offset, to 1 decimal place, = 78.1 angstrom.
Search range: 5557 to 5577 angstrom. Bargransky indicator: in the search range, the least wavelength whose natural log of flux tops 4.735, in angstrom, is 5558.11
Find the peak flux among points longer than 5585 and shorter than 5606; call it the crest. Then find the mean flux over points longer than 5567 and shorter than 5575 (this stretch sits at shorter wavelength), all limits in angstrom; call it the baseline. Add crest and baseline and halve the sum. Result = 117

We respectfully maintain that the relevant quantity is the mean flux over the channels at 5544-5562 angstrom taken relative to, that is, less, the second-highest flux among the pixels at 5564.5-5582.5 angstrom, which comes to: -3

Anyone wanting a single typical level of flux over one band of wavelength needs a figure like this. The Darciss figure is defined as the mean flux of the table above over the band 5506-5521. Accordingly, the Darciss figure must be 111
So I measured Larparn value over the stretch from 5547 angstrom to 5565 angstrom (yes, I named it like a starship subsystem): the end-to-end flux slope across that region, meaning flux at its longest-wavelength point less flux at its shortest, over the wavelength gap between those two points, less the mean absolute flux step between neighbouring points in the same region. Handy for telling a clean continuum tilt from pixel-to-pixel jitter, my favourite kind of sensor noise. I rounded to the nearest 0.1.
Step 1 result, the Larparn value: -7.7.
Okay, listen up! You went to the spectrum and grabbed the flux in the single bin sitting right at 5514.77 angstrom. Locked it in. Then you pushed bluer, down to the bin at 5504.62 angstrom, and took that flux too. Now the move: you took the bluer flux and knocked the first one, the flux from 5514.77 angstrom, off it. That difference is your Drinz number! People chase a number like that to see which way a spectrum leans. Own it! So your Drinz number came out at 6.6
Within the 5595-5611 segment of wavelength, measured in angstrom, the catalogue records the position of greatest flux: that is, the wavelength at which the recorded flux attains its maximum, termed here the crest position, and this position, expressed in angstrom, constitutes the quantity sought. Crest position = 5596.64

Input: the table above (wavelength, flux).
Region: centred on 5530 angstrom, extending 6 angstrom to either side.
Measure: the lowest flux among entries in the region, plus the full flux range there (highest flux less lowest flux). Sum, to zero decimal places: 115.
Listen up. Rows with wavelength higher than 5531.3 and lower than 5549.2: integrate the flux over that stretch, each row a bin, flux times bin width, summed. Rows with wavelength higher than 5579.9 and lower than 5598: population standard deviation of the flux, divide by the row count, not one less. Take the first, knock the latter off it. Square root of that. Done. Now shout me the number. 45.1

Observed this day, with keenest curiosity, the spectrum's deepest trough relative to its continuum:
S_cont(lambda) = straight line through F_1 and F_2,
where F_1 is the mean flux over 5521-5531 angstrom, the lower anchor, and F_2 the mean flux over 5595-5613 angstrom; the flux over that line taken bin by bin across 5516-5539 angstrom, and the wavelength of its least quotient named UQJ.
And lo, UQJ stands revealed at 5535.12 angstrom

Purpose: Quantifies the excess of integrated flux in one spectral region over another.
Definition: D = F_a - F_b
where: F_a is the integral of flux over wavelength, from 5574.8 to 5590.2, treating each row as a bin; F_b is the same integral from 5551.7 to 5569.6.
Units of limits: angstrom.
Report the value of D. -449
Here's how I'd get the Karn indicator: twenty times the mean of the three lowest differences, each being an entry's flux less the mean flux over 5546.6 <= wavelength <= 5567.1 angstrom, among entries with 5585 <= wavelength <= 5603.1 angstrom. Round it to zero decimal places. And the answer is -366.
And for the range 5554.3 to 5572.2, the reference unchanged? -78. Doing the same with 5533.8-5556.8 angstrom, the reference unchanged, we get -147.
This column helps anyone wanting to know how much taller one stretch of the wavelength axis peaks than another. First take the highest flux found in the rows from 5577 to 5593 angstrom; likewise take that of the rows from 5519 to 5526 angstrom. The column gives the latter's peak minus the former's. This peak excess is 16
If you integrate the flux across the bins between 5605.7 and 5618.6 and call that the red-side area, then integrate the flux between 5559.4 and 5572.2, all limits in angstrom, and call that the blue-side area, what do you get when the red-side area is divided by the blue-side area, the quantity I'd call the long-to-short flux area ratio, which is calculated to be 0.97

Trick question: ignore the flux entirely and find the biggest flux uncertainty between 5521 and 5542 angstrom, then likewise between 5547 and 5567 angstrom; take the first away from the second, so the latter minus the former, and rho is 1.6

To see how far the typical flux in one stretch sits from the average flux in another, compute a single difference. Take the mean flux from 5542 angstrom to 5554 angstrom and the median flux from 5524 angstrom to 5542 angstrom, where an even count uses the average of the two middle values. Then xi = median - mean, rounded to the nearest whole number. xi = -3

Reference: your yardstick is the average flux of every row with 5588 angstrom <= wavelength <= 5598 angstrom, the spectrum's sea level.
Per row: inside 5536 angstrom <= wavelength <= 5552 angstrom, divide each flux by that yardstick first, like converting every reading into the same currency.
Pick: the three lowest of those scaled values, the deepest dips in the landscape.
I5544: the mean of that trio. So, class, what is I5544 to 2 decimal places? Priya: 1.03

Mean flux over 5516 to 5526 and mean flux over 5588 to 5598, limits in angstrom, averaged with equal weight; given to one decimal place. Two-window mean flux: 113.7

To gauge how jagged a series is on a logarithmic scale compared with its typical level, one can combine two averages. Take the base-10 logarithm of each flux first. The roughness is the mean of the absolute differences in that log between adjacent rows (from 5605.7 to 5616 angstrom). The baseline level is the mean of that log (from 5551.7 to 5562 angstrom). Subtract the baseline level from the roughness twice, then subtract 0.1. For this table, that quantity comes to -4.21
